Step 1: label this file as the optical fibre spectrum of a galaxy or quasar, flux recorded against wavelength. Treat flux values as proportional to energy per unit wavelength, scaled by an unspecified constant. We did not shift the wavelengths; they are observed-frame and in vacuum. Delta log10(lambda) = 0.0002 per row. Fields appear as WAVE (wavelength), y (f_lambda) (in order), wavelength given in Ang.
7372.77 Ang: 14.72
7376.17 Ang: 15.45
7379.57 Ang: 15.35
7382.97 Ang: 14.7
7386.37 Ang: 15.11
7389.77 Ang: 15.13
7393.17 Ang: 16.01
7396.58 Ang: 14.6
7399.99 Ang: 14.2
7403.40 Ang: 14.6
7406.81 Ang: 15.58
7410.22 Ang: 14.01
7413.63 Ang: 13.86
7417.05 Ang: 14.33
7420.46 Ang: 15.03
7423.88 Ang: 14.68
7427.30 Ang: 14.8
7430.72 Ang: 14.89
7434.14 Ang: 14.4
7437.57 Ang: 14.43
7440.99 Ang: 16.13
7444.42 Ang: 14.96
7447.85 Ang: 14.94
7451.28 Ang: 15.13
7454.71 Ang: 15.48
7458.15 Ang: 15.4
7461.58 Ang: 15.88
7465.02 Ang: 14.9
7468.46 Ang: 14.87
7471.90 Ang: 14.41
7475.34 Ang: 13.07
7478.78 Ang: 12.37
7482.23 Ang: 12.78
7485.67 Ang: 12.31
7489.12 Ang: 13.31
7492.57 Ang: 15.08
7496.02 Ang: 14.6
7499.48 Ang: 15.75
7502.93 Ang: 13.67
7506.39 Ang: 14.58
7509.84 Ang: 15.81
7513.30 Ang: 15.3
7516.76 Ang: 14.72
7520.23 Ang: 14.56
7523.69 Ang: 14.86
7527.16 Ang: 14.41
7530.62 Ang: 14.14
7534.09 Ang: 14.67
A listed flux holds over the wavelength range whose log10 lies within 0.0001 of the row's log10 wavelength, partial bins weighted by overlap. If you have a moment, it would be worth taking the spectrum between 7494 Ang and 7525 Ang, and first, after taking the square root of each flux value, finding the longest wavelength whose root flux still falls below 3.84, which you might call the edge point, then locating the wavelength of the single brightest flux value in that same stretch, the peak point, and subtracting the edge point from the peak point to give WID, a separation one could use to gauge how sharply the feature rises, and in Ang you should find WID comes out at -10.4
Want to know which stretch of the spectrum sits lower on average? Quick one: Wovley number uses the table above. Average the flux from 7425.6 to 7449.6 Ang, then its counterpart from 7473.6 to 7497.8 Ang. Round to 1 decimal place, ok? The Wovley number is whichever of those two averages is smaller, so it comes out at 13.4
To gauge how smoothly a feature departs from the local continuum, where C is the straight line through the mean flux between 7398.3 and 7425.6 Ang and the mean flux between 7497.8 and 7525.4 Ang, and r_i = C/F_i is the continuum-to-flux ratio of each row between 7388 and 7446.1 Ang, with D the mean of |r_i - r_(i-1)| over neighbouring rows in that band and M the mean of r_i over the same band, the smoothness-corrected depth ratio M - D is 0.941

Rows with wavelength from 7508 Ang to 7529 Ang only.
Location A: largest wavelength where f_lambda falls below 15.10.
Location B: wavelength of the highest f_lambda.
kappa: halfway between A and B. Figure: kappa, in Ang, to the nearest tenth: 7518.5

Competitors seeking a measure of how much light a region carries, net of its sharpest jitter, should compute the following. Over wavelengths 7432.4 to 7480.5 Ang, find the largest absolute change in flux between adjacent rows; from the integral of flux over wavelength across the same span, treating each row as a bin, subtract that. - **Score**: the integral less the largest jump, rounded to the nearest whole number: 707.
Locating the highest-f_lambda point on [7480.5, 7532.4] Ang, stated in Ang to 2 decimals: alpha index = 7509.84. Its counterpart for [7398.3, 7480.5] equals 7440.99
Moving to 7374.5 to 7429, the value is 7393.17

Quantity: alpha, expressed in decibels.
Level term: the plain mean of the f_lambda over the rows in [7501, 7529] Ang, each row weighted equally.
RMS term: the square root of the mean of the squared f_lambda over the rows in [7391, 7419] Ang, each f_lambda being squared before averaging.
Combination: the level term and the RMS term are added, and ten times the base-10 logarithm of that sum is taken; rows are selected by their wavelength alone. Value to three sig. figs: 14.7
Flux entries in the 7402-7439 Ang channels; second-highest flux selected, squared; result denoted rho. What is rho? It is 226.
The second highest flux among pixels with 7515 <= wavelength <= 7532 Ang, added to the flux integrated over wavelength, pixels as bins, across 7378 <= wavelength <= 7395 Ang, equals 274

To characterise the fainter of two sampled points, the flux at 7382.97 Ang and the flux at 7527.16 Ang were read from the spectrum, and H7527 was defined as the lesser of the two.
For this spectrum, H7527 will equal 14.41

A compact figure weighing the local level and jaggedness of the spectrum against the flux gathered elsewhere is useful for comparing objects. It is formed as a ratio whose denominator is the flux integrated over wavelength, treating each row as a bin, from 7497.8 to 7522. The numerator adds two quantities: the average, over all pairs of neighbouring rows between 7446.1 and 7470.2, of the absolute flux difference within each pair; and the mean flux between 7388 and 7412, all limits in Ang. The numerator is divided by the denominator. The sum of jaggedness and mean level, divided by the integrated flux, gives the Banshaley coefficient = 0.0422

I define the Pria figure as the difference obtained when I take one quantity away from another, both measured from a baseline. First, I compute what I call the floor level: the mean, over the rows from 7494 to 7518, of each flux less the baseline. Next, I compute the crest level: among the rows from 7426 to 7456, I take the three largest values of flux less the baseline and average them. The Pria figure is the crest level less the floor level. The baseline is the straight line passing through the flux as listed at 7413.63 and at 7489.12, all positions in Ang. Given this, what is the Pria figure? 0.24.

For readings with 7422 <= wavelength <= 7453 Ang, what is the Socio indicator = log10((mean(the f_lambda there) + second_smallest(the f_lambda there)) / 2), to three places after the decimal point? 1.167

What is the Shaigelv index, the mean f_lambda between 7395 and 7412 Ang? 14.6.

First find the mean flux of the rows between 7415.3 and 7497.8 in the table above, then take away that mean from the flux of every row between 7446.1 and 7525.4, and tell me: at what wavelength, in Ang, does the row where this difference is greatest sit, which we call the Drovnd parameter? 7461.58 Ang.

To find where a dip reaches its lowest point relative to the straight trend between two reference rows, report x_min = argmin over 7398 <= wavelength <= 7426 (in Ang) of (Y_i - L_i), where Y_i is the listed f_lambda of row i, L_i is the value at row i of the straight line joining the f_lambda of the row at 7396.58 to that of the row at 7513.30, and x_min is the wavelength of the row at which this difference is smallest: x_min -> 7413.63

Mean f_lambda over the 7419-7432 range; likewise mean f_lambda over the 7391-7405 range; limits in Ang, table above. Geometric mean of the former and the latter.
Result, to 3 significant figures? 14.9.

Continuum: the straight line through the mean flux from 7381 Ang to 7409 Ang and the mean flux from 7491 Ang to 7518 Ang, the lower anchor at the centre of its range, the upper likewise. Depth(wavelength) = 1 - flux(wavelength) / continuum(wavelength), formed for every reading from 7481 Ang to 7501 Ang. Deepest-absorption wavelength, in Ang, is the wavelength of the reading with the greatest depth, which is 7485.67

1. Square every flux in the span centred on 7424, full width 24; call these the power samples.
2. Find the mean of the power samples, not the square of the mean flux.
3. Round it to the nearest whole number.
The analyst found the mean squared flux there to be 212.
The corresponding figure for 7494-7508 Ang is 215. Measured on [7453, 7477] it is 222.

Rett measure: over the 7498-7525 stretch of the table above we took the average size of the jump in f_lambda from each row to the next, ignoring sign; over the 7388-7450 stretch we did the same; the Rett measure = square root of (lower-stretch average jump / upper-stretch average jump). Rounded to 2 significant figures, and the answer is 0.88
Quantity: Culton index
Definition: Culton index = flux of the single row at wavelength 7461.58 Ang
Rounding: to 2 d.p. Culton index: 15.88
